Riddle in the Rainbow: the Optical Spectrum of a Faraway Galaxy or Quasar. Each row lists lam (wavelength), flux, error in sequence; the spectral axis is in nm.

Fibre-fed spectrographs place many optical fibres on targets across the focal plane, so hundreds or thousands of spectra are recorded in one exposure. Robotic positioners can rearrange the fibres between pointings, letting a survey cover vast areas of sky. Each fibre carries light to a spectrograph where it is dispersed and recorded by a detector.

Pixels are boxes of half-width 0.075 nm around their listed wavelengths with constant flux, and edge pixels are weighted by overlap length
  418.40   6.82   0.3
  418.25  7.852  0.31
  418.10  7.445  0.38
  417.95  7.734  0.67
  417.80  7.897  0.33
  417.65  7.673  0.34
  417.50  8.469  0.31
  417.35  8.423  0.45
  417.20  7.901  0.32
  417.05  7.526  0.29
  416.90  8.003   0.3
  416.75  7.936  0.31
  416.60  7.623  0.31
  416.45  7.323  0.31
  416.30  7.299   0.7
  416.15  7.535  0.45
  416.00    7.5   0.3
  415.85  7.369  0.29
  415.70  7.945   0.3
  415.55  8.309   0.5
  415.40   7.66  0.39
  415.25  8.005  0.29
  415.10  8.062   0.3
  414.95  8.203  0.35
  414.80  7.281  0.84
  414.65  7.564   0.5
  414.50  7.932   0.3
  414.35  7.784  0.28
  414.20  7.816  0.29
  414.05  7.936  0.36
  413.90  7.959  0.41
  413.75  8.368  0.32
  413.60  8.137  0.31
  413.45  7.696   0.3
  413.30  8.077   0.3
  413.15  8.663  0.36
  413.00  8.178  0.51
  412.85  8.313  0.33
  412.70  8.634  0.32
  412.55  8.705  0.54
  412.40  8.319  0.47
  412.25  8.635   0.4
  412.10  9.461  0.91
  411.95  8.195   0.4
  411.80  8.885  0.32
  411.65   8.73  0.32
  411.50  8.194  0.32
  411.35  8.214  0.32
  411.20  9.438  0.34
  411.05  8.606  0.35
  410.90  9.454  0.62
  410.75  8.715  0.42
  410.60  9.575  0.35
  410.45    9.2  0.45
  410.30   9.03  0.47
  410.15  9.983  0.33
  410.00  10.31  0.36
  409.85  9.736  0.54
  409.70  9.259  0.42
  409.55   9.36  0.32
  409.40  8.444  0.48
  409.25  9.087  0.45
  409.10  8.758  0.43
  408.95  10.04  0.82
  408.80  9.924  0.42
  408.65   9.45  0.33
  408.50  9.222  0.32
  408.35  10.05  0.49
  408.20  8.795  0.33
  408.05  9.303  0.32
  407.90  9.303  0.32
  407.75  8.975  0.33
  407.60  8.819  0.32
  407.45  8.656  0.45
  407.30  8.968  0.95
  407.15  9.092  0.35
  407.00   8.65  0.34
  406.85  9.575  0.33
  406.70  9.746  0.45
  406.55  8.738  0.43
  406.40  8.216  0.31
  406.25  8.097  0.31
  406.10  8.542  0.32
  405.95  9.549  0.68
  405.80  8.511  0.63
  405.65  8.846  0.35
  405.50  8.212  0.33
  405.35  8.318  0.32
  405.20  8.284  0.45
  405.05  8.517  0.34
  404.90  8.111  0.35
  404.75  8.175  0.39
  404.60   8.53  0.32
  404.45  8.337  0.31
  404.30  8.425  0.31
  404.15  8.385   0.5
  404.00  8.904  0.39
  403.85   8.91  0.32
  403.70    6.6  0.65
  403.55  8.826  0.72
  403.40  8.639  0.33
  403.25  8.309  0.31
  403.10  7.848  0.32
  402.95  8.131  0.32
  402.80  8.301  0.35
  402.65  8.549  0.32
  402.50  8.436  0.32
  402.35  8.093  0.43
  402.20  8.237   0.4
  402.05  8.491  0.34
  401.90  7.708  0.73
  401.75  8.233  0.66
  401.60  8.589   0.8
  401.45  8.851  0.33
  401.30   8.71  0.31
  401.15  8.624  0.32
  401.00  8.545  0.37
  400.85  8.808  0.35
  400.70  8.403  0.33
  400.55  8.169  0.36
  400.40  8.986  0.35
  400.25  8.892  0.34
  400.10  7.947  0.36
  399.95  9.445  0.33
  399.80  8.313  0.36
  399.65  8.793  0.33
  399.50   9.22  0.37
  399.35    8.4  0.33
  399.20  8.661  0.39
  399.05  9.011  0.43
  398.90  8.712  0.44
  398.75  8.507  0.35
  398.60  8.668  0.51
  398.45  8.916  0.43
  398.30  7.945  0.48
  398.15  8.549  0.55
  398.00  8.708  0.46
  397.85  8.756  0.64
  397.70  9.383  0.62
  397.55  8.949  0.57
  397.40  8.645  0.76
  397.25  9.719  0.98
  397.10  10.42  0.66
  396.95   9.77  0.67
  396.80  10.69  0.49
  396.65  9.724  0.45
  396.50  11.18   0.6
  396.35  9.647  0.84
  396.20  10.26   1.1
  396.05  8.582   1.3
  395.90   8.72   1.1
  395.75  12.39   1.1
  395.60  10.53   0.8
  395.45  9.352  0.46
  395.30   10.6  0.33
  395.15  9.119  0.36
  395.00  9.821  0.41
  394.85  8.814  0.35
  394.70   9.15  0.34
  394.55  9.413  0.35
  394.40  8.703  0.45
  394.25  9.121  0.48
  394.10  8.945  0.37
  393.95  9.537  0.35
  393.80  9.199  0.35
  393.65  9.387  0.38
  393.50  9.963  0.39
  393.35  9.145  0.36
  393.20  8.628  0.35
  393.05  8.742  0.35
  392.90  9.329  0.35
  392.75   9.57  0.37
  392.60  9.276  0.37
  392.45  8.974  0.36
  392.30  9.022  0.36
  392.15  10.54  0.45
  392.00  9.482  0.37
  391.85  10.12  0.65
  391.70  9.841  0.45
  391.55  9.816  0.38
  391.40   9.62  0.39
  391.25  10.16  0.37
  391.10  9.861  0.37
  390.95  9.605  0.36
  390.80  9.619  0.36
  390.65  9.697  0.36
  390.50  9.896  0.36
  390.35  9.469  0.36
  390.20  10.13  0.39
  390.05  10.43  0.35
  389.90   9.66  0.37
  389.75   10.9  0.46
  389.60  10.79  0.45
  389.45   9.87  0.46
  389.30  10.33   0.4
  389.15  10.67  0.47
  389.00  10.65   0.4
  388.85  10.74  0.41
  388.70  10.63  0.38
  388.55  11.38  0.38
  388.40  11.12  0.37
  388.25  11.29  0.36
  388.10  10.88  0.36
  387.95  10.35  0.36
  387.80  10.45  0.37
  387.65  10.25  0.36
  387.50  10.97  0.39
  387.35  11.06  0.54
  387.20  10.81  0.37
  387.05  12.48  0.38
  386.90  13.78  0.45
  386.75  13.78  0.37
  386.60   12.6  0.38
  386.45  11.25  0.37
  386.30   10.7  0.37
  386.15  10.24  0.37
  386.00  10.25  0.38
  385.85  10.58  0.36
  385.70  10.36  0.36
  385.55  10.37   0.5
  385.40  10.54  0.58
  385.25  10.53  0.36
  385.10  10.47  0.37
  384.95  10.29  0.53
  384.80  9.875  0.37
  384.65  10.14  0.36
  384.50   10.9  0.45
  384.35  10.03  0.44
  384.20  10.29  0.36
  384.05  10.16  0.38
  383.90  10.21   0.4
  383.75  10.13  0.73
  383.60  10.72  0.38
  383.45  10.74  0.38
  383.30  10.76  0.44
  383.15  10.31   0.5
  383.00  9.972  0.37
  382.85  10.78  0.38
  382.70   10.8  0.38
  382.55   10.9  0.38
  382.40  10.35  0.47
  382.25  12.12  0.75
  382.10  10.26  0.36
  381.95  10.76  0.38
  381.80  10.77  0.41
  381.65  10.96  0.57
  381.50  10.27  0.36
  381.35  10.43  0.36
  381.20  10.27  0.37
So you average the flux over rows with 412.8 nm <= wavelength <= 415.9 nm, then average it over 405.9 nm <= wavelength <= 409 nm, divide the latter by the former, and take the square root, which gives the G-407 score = 1.07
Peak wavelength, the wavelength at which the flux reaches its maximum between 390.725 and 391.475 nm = 391.25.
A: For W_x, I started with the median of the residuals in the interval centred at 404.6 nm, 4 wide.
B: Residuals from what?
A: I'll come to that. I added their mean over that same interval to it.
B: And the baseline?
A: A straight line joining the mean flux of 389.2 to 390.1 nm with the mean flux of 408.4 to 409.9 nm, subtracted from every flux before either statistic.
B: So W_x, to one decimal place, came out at -2.4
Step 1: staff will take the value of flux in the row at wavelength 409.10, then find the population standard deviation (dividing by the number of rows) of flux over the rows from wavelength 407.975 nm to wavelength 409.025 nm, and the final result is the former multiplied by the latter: 3.9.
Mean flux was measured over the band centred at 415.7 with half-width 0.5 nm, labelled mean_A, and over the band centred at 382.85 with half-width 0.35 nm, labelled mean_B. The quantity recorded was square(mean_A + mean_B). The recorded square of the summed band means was 335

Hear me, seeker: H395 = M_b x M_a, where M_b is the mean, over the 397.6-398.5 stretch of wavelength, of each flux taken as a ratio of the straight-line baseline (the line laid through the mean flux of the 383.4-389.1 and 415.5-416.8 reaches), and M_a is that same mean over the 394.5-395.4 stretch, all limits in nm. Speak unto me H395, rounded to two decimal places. 0.87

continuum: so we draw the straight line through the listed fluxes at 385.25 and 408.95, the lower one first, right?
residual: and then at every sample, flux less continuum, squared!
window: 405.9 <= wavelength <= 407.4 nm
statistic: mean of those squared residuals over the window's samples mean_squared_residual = 1.7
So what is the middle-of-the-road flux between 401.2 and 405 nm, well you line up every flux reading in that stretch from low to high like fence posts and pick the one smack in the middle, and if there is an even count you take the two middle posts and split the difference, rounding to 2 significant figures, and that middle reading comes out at 8.4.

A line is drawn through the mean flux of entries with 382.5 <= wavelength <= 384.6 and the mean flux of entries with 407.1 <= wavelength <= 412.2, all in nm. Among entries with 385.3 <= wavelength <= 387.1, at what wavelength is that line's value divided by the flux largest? 386.15 nm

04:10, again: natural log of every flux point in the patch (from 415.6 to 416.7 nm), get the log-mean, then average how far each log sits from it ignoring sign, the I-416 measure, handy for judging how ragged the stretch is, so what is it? 0.021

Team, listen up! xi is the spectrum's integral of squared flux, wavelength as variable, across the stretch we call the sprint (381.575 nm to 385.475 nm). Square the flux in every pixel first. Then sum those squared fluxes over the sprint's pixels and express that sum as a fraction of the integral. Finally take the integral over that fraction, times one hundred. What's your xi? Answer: 6498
